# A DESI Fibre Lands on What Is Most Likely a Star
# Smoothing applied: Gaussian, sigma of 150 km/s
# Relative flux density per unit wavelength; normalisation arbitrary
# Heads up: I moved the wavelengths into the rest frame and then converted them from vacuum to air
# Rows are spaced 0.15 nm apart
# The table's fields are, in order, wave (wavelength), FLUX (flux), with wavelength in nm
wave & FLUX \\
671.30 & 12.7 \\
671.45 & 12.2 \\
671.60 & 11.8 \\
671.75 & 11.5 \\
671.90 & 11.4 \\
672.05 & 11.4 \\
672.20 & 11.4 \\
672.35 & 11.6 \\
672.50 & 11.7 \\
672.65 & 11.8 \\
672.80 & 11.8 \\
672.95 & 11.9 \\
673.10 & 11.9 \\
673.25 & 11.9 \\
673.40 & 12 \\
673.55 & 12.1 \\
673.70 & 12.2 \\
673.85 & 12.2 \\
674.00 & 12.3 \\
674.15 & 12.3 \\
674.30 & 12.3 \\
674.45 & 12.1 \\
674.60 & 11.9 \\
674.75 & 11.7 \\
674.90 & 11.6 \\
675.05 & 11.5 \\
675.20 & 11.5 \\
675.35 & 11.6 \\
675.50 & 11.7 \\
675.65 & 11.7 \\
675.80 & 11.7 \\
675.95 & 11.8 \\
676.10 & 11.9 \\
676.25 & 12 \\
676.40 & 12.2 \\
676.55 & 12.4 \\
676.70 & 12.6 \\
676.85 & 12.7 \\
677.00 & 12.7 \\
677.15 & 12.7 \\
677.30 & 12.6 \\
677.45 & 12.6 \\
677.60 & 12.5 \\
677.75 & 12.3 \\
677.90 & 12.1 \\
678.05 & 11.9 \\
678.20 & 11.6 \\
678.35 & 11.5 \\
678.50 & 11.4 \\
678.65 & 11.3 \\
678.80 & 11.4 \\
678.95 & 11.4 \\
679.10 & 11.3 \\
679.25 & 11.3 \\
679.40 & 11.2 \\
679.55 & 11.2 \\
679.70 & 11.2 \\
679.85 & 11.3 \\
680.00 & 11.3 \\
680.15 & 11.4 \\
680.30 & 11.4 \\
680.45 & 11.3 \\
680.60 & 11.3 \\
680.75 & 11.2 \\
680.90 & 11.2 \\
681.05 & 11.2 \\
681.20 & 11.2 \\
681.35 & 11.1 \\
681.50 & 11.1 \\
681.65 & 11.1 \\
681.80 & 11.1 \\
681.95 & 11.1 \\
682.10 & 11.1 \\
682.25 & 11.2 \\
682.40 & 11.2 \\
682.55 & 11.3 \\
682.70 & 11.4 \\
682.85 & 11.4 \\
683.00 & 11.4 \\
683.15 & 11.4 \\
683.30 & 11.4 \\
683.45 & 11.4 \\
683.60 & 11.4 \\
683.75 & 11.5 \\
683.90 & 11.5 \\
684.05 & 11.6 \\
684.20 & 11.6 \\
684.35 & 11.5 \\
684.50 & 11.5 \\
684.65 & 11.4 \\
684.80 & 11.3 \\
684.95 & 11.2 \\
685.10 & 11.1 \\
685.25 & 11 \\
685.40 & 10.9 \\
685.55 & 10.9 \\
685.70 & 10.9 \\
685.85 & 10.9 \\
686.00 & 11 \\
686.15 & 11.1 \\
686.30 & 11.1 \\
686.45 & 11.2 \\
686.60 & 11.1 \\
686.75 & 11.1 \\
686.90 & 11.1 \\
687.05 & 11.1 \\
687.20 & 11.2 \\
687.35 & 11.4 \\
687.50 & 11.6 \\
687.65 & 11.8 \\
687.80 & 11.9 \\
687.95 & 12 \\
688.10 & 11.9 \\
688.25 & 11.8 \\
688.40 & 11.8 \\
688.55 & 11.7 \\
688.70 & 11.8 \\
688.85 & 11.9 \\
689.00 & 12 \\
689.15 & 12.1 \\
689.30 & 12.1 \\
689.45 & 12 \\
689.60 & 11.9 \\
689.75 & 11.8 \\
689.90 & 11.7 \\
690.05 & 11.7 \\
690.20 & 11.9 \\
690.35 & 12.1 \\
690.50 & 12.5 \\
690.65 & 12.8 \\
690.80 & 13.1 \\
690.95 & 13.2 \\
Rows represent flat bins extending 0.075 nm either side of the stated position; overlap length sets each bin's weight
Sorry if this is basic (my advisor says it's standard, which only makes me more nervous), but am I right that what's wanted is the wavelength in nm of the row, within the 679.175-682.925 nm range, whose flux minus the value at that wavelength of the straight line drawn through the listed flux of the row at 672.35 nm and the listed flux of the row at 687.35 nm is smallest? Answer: 681.35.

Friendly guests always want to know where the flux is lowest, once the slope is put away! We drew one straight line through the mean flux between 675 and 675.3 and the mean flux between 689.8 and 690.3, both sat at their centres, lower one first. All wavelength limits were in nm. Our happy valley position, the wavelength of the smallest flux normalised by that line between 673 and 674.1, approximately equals 673.25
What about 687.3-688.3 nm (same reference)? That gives 687.35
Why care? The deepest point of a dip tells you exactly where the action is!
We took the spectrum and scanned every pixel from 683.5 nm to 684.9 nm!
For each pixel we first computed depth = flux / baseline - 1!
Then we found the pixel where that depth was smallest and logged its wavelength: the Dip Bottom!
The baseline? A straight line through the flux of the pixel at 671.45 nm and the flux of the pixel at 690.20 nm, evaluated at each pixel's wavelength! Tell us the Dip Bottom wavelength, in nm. 684.80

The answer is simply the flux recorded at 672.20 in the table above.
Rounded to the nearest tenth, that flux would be 11.4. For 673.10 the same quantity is 11.9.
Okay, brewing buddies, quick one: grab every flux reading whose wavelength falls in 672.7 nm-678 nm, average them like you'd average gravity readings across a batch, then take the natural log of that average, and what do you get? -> 2.49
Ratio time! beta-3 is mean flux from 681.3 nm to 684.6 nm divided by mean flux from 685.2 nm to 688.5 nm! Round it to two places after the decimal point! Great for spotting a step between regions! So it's 1.00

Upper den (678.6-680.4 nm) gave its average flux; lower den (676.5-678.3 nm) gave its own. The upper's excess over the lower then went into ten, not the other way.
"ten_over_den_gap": -9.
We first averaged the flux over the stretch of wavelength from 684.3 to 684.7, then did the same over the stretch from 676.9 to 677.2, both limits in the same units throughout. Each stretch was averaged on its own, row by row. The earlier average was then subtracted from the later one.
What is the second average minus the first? 1.2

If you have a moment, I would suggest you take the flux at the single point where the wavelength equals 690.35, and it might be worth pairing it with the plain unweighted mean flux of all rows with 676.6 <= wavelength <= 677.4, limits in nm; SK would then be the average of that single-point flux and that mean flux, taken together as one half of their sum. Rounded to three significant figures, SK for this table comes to 12.4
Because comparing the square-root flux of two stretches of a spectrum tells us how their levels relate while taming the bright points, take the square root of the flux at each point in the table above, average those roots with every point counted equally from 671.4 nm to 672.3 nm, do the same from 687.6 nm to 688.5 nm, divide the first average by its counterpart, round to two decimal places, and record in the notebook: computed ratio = 0.99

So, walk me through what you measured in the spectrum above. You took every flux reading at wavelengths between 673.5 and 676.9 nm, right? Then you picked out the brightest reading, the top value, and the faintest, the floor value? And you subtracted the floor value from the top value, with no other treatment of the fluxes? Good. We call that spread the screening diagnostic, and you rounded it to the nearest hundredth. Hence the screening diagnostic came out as 1.20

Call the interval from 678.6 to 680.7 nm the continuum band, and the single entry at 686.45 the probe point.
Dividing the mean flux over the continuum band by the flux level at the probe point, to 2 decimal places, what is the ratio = 1.01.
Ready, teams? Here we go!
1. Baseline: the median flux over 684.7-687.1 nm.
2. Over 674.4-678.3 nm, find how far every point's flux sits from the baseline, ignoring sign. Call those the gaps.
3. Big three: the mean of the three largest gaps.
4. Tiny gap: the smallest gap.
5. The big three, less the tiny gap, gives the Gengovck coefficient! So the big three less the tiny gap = 1.2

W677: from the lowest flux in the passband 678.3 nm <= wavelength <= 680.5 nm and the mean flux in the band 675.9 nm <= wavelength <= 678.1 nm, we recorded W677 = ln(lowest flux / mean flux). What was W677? -0.10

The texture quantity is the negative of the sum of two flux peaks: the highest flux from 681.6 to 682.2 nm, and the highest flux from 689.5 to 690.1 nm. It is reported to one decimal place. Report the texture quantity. -23.0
